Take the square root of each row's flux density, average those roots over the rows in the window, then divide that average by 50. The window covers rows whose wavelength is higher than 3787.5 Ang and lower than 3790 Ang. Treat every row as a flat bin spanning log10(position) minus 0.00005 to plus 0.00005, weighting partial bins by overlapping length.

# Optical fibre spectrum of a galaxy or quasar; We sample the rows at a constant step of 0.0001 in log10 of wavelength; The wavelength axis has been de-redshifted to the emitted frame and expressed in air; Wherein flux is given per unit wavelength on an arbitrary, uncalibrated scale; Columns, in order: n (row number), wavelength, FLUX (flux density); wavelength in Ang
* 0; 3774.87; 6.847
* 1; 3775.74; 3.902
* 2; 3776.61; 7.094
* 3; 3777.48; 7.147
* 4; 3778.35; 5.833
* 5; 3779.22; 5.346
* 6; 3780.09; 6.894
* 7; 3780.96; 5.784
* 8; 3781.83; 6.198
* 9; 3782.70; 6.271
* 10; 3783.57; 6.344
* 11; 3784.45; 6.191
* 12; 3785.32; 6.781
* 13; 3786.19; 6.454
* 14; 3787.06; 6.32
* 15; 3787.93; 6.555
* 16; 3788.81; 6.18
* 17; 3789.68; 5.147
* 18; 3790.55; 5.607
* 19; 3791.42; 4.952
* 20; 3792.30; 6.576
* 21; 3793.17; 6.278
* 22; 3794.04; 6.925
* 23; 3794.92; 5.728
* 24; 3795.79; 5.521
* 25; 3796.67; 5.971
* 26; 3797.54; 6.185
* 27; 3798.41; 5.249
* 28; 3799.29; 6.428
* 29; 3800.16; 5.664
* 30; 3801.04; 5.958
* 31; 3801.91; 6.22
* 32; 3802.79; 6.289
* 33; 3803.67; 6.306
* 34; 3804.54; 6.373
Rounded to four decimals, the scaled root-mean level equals 0.0488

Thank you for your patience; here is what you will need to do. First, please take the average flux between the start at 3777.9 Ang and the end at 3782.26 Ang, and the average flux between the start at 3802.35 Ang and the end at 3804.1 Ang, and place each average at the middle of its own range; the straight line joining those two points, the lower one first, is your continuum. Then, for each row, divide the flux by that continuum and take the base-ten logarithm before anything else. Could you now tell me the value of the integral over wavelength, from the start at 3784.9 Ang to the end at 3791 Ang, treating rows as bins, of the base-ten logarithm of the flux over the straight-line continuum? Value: 0.007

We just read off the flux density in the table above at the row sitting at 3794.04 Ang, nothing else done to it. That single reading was 6.925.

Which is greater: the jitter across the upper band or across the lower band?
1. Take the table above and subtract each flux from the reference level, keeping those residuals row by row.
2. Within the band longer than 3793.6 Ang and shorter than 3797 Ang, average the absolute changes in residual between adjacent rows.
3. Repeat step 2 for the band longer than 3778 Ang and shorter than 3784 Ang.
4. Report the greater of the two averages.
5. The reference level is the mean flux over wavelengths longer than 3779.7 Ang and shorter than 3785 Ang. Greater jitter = 0.6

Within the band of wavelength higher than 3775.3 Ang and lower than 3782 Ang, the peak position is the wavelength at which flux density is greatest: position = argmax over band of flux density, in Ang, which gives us 3777.48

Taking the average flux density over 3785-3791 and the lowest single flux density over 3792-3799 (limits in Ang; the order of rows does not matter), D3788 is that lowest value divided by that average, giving 0.85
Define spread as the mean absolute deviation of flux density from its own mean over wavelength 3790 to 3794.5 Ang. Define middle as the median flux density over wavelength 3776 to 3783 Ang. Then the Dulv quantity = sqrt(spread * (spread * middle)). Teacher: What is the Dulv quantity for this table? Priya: 1.6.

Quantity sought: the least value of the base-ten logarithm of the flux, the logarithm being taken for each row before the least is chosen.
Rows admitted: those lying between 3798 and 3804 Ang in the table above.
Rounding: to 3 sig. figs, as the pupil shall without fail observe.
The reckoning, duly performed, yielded 0.720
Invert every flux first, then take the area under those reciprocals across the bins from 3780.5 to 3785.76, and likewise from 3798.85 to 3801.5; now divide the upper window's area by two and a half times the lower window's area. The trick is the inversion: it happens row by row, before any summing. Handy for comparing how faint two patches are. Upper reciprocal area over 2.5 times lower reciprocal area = 0.21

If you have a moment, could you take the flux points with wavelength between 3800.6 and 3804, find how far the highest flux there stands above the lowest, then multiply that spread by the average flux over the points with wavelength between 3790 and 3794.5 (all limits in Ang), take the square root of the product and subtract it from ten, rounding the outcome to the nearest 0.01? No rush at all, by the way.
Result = 8.55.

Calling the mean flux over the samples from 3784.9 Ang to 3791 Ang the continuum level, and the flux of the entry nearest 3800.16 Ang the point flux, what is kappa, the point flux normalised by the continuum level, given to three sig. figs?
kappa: 0.921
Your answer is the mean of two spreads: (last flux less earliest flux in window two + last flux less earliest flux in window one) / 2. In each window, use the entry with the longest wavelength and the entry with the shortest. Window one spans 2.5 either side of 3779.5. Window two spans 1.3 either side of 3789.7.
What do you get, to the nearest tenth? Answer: -0.8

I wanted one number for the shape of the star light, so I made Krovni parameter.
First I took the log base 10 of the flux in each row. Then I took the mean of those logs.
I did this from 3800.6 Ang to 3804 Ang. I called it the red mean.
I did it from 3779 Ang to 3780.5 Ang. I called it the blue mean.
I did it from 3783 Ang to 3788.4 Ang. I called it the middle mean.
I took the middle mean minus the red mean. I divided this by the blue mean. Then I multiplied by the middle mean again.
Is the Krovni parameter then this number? 0.02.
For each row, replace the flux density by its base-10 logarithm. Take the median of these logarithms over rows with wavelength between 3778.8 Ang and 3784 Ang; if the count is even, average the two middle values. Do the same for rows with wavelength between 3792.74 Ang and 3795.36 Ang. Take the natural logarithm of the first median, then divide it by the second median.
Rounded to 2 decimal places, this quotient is -0.29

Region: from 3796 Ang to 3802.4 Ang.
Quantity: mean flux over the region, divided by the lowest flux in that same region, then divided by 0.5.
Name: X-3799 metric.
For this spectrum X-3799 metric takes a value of 2.3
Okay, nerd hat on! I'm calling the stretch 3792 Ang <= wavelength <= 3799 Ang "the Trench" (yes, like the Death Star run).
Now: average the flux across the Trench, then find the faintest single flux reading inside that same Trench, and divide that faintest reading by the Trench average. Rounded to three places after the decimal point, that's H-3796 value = 0.867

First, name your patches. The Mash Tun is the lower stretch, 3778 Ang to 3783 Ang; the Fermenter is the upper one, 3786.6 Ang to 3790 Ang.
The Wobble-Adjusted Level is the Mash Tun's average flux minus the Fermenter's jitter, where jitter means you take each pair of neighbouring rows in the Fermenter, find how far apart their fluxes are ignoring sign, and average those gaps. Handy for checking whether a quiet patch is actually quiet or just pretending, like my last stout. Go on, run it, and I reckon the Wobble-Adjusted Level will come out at 5.51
